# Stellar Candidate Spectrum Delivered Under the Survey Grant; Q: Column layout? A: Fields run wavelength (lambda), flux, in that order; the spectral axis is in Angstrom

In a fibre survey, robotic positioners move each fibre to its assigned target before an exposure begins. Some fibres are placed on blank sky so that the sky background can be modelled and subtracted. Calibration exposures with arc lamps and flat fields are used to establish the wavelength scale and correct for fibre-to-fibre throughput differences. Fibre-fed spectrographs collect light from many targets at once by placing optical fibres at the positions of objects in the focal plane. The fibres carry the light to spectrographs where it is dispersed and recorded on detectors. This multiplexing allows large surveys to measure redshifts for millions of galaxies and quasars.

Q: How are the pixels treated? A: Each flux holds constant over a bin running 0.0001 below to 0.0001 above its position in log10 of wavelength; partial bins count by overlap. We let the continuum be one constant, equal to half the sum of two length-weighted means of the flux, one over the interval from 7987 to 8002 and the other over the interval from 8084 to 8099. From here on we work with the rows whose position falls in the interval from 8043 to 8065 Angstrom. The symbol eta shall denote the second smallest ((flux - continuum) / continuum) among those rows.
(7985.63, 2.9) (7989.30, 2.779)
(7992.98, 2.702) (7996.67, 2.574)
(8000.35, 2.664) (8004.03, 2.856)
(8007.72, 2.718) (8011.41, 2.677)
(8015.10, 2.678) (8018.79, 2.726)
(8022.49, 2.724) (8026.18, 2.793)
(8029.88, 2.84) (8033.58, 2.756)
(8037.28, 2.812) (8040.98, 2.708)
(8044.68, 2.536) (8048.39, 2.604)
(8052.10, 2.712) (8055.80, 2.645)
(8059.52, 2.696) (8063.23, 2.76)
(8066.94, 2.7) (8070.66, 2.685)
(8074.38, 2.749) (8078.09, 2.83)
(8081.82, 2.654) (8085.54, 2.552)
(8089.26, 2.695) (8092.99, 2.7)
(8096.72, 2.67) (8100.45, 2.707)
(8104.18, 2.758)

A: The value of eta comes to -0.026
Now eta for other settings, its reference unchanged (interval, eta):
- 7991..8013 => -0.003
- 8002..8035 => 0.002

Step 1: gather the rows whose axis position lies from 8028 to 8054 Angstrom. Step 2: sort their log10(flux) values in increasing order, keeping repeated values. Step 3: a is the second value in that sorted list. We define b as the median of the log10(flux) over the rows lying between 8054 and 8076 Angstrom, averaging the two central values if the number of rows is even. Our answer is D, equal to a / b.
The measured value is 0.96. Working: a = 0.416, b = 0.431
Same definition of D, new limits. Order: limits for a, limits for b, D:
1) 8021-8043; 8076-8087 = 1.03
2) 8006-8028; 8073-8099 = 0.99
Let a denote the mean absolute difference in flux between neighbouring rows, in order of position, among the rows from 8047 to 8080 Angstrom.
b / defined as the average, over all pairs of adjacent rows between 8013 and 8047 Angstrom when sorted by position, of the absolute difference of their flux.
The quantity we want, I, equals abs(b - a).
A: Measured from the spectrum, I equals 0.009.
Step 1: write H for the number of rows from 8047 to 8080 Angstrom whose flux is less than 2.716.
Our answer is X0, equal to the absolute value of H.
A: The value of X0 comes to 6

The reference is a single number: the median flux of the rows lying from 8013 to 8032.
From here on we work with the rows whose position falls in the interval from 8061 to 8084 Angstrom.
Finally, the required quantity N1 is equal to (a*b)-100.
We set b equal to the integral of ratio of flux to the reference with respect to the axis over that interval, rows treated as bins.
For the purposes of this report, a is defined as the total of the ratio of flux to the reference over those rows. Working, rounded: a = 6.0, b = 23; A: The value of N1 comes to 38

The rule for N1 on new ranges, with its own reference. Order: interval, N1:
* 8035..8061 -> 75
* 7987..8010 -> 37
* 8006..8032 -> 83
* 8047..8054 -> -87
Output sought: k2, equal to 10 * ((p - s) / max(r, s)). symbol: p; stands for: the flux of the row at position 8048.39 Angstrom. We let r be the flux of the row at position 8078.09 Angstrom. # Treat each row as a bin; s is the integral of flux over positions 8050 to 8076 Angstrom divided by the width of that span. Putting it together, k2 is -0.36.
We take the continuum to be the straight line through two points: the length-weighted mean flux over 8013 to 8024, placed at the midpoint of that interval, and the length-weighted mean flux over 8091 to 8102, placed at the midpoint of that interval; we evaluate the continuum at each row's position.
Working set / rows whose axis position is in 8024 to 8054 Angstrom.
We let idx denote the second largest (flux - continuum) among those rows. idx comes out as 0.11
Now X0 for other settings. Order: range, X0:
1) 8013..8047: 3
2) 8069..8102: 7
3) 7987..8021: 5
